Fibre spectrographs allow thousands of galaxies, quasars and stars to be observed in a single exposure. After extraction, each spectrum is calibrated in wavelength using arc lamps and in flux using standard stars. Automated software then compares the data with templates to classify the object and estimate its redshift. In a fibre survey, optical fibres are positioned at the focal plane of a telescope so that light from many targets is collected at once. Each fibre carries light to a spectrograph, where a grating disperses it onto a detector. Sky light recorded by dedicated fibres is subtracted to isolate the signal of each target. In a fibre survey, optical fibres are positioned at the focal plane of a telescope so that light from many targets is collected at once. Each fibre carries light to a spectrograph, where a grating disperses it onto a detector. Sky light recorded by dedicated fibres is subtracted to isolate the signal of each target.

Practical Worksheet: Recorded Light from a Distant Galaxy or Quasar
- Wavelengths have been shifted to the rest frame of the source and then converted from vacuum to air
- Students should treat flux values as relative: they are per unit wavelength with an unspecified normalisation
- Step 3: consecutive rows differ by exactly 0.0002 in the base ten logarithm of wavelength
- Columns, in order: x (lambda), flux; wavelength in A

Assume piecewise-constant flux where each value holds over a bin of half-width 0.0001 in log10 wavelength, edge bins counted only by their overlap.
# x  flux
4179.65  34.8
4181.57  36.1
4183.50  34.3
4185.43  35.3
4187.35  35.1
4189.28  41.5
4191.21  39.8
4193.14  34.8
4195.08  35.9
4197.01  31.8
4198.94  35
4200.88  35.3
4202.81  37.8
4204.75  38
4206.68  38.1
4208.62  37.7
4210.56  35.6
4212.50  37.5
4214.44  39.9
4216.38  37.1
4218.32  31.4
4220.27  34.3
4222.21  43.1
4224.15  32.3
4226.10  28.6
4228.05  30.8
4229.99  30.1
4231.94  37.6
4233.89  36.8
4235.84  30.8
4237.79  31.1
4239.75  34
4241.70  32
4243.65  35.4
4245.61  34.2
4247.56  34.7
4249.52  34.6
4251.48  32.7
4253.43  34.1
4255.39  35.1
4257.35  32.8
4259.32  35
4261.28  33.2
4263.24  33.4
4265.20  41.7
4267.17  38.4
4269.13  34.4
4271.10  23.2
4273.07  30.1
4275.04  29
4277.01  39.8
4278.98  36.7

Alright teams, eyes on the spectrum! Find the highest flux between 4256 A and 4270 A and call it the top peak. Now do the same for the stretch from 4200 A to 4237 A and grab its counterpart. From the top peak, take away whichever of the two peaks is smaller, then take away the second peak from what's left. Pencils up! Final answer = -43.1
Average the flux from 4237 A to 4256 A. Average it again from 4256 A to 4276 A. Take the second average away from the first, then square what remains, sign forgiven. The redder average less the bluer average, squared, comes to 0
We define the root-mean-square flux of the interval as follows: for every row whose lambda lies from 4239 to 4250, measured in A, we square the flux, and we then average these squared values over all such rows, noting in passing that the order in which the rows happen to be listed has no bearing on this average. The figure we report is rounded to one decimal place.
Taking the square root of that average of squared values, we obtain 34.2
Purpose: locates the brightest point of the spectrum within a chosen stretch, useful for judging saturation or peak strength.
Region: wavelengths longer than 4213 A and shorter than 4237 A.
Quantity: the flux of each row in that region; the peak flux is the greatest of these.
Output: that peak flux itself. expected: 43.1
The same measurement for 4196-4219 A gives 39.9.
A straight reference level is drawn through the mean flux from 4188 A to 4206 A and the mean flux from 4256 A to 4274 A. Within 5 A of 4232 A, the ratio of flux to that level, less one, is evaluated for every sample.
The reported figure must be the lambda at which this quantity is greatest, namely 4231.94 A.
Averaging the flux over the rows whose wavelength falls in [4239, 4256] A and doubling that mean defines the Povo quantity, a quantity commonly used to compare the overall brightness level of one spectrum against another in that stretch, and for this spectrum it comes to 68.2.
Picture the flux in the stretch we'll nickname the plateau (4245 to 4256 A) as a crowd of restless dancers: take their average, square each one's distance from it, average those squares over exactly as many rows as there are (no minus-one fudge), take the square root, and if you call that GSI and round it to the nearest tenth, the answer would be 0.8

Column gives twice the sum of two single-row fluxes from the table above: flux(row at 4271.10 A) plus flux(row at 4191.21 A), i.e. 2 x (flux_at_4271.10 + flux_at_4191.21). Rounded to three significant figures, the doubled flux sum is 126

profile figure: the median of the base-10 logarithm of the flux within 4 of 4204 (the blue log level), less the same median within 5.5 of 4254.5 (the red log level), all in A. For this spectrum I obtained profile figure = 0.043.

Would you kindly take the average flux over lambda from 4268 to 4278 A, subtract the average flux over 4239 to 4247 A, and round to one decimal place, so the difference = -2.6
